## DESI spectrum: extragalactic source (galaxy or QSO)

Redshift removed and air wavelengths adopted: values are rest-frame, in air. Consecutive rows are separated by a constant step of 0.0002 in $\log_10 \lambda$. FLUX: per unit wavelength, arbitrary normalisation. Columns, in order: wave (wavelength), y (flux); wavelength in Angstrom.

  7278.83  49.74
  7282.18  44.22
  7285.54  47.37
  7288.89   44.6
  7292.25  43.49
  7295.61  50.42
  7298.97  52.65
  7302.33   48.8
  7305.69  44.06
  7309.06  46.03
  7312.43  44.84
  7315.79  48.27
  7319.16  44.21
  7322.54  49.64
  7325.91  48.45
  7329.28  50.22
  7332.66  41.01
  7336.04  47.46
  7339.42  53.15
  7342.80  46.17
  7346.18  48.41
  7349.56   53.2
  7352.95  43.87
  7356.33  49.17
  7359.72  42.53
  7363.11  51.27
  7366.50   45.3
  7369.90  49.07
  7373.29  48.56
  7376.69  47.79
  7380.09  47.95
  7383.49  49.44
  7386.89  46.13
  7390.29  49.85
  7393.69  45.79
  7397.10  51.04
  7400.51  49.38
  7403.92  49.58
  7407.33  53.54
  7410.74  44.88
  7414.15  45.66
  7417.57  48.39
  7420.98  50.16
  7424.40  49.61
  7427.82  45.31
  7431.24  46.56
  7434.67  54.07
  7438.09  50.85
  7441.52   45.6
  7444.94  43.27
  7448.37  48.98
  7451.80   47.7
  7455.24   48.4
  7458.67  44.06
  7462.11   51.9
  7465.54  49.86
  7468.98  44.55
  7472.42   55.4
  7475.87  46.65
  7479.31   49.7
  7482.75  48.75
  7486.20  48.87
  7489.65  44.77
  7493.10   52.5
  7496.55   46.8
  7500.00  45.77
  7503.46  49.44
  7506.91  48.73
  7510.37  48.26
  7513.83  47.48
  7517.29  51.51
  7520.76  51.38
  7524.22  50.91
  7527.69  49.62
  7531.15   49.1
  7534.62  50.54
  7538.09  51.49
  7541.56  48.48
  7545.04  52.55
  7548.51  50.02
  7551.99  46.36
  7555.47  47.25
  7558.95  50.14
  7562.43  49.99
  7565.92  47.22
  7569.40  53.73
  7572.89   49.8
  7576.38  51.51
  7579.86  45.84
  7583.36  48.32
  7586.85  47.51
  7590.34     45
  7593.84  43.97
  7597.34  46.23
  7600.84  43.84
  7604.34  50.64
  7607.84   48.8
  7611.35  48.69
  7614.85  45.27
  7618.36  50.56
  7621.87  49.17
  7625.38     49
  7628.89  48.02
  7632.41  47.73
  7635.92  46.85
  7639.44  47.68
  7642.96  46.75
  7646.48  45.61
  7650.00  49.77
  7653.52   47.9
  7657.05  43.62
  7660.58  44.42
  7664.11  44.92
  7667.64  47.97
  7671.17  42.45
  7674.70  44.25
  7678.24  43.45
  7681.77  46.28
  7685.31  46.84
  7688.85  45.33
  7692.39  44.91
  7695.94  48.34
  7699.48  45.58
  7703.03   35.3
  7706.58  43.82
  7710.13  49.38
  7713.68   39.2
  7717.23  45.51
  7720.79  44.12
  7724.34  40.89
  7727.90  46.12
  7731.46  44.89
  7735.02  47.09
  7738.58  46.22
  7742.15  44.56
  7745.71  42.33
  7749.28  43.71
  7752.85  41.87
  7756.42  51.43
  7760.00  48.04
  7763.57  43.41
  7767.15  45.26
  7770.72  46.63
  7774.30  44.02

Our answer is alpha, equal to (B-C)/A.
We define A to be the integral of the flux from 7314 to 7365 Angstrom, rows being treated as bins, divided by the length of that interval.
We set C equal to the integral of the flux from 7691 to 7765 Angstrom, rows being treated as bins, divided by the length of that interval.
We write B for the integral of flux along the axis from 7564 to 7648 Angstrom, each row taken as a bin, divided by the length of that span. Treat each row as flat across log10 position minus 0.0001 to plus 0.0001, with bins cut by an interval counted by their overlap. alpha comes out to 0.067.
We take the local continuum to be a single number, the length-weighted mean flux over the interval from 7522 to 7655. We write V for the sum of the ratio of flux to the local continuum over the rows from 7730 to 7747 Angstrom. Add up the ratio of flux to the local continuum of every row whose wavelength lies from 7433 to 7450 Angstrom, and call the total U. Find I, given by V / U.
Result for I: 0.93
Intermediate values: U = 5.01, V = 4.64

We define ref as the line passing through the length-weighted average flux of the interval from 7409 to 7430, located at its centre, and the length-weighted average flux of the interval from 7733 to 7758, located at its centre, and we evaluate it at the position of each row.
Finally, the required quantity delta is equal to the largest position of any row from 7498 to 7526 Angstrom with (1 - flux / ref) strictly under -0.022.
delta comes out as 7524.22 Angstrom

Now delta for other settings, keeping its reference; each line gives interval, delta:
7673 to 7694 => 7685.31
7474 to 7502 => 7493.10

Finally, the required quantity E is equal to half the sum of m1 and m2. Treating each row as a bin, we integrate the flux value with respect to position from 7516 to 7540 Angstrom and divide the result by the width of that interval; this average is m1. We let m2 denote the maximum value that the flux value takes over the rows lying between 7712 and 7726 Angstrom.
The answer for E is 48.1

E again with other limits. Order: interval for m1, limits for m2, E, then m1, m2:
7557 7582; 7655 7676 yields 48.8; 49.7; 47.97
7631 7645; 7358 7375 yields 49.2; 47.2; 51.27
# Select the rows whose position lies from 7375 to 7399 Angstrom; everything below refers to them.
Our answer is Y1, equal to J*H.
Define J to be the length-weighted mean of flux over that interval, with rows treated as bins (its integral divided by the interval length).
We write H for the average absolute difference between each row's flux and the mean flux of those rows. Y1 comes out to 76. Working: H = 1.6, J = 48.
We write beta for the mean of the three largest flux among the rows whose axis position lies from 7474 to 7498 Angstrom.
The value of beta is 50.4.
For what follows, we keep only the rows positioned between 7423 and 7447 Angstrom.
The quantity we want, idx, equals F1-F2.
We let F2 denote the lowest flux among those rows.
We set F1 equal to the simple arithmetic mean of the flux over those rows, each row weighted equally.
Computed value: 4.6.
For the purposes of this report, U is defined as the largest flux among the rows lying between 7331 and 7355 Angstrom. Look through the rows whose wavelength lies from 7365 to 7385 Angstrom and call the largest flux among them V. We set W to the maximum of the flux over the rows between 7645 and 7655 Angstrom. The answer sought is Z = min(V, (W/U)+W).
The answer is 49.4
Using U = 53.2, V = 49.44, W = 49.77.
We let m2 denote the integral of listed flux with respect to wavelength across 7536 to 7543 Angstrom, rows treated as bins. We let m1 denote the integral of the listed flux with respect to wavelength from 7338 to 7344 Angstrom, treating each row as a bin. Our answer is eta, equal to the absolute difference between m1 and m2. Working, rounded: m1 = 299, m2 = 351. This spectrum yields 52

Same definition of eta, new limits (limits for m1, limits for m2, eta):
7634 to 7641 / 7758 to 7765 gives 9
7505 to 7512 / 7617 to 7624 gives 9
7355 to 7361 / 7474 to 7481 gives 63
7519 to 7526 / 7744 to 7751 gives 57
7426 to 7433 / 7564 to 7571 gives 31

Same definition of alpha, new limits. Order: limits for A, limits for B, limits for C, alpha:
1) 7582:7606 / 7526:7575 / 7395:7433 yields 0.026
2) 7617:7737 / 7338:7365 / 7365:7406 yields 0.001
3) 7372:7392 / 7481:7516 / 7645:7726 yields 0.071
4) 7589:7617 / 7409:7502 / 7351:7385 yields 0.013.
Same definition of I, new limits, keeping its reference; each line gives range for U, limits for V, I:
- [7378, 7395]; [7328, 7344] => 1.00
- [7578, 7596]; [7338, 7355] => 1.06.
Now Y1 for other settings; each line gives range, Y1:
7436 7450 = 130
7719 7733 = 69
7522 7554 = 67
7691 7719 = 151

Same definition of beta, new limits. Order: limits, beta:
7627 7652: 48.5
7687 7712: 47.8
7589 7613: 49.4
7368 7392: 49.5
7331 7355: 51.6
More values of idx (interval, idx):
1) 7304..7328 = 2.4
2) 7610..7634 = 3.1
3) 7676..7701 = 2.4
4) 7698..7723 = 8.0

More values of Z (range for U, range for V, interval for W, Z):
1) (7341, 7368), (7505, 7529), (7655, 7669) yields 48.9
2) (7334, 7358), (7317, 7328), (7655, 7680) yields 48.9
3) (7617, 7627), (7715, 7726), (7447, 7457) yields 45.5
